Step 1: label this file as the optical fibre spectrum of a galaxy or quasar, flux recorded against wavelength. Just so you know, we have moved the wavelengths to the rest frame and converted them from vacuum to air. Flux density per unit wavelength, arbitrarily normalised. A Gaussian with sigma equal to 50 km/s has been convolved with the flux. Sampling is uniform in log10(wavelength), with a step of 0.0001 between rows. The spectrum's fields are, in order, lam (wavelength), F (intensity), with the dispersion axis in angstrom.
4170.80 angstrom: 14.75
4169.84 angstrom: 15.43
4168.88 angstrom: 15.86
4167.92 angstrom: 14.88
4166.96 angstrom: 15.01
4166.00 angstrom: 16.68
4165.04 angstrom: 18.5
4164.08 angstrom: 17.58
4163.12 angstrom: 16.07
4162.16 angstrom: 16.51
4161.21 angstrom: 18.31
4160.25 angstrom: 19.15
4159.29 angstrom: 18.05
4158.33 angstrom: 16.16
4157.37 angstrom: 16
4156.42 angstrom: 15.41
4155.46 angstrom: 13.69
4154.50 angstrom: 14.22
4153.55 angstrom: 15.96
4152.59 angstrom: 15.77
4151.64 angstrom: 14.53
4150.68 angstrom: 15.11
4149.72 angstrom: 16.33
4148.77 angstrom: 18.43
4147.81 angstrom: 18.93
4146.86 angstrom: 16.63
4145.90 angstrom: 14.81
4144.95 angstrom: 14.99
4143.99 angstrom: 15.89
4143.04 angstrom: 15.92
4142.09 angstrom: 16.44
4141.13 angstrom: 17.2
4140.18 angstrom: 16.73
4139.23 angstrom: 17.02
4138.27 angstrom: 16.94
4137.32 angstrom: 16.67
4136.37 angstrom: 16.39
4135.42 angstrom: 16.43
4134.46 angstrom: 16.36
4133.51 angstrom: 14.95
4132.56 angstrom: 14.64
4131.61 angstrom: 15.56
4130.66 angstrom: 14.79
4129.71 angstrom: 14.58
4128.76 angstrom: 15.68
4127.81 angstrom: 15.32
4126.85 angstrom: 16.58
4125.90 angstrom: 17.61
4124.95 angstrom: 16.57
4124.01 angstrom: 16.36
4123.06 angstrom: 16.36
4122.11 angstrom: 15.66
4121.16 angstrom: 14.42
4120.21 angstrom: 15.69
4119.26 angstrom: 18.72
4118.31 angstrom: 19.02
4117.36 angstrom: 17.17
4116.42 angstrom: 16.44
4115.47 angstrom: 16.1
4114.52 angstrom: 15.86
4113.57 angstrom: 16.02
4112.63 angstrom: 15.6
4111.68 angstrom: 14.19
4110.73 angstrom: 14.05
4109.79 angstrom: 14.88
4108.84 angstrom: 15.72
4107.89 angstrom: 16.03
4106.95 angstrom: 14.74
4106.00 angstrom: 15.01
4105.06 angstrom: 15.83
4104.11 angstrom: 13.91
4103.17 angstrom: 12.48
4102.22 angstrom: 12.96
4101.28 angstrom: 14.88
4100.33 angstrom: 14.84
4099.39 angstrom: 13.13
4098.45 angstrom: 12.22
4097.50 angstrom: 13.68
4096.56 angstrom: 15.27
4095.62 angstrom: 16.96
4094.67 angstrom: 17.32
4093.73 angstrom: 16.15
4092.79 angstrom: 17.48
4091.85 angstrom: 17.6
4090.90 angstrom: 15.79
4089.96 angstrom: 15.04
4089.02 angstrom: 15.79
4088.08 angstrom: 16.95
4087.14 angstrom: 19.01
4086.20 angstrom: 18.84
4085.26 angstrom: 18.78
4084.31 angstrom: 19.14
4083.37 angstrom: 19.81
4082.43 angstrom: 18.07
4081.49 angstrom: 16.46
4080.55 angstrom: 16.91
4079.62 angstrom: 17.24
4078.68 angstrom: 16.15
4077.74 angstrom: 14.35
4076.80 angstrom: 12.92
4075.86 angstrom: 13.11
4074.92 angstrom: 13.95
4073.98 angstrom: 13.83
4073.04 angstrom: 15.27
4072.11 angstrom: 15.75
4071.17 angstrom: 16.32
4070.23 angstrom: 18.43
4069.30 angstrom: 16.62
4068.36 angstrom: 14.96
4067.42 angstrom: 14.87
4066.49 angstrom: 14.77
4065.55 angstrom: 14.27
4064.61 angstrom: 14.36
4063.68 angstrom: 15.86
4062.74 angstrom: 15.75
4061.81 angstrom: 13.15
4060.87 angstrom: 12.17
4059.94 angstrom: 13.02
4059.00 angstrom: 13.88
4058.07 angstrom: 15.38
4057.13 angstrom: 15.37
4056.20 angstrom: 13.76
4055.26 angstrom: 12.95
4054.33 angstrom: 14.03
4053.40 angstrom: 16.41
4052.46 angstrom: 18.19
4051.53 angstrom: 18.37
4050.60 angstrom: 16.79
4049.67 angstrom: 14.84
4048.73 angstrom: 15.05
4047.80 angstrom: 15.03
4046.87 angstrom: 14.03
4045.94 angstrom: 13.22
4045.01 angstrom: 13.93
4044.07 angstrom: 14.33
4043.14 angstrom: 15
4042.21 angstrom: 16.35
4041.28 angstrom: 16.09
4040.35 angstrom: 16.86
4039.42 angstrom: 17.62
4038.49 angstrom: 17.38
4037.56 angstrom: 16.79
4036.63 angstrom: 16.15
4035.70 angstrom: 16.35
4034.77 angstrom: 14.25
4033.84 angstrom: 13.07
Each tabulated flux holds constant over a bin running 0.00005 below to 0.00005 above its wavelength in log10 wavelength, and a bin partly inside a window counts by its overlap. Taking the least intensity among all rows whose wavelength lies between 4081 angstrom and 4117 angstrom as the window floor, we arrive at 12.22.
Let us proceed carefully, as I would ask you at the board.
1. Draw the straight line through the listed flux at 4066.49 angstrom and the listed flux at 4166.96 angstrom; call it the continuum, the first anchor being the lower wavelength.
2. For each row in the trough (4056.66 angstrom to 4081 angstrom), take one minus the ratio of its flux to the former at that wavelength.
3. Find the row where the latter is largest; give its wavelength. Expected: 4060.87 angstrom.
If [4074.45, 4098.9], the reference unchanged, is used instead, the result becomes 4098.45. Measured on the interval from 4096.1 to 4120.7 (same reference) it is 4098.45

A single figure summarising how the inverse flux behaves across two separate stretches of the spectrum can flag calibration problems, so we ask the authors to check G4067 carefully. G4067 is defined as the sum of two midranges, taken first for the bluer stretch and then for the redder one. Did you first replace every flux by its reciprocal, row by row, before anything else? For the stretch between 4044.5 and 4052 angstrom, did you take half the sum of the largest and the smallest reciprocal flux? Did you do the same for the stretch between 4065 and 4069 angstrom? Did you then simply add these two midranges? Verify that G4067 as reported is 0.134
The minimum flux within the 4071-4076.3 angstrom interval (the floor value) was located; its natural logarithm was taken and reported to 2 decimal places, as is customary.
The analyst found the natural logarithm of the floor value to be 2.57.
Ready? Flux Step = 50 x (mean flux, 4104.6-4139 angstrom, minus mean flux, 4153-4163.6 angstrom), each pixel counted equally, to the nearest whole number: -20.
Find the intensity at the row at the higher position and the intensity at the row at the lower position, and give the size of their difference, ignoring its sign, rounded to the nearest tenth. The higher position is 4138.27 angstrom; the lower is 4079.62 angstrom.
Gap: 0.3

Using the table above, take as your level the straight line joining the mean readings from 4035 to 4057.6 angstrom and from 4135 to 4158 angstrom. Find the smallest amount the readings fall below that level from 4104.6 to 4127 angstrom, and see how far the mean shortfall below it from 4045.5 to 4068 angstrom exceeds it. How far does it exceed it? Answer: 3.9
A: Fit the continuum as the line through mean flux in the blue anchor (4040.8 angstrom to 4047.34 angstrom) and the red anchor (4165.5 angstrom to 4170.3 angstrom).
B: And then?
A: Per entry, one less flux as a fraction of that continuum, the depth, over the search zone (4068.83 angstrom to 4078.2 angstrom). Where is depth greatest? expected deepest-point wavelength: 4076.80 angstrom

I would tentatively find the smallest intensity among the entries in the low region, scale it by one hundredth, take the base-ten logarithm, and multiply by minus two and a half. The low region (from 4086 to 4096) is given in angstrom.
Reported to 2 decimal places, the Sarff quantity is 2.06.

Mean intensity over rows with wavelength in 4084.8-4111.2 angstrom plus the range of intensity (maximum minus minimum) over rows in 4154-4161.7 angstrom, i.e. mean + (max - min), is 21.0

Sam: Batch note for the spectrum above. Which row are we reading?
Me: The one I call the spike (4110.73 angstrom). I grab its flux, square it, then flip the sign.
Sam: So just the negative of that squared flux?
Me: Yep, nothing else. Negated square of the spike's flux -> -197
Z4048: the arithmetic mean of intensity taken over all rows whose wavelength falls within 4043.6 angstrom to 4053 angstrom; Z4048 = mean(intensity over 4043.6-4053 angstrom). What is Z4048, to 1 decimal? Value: 15.4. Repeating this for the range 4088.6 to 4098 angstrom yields 16.1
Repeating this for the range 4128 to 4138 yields 15.6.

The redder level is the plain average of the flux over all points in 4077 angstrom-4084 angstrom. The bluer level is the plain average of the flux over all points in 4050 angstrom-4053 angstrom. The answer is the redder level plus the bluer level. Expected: 35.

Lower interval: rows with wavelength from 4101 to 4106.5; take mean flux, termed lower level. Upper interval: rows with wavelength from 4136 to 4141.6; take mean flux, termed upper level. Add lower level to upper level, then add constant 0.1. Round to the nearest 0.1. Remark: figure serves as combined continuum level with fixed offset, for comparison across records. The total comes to 31.1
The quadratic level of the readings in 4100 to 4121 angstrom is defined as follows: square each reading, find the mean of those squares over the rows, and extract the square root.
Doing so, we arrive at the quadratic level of 15.5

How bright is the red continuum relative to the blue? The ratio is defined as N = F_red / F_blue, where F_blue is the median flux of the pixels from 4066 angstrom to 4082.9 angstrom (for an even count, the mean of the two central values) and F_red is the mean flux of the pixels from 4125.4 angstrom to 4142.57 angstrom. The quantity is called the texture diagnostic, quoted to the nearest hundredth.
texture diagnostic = 1.04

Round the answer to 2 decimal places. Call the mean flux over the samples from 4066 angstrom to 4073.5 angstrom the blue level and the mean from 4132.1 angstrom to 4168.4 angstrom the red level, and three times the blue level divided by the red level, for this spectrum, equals 2.92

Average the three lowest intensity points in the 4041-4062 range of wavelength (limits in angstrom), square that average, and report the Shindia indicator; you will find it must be 162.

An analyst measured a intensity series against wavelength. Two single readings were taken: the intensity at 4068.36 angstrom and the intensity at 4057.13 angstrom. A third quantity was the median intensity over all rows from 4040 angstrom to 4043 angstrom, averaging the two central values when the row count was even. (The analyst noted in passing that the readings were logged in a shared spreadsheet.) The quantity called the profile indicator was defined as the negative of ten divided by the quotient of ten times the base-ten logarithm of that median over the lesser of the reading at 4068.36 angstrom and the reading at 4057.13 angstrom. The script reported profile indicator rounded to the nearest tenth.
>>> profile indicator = -12.3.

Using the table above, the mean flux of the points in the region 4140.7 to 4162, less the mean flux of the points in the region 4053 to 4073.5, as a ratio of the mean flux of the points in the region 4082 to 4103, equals 0.085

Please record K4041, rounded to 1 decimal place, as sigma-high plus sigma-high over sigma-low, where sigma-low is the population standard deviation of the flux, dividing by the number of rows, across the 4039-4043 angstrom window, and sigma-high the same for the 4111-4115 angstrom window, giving 2.0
